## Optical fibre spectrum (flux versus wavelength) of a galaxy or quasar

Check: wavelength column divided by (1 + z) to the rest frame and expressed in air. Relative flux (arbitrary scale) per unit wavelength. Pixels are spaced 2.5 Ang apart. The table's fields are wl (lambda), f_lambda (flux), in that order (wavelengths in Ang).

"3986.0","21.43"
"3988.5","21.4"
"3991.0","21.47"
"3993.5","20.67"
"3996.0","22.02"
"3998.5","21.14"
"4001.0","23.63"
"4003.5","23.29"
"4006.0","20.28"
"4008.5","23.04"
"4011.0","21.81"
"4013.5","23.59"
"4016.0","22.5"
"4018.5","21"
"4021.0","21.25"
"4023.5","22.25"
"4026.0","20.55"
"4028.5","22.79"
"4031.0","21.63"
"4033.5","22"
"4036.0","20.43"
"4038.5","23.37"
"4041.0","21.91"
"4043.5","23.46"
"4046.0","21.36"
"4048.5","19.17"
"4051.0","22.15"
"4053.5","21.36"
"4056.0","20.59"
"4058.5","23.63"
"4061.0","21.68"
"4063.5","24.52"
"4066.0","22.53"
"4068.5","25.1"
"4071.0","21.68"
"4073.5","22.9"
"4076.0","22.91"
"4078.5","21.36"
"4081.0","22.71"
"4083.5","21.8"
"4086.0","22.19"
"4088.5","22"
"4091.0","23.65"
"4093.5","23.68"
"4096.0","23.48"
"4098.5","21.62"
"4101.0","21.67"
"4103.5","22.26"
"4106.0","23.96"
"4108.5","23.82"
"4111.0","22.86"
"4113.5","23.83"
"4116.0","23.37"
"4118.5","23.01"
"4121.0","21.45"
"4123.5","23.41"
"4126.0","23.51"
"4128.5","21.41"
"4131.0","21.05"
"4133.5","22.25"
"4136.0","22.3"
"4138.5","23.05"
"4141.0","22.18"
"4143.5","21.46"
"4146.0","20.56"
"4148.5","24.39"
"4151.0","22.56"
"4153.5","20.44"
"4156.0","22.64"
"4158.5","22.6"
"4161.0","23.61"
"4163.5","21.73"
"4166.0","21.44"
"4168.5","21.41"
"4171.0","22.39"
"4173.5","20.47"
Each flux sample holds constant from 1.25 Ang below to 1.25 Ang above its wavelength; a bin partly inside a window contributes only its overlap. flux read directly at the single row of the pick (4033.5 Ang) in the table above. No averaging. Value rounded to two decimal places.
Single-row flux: 22.00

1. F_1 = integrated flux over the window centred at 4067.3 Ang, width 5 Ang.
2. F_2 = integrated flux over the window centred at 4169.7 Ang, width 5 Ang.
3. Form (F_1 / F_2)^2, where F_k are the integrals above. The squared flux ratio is 1.18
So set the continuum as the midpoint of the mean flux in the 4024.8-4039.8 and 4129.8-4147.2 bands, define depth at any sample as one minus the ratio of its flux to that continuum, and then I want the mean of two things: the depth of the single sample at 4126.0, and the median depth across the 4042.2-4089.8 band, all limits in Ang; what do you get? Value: -0.05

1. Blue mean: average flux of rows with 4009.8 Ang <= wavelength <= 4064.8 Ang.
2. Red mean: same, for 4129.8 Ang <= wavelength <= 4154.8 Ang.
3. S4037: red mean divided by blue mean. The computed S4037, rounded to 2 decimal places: 1.00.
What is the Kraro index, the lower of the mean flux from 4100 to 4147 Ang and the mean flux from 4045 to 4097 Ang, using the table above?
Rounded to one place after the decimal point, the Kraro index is 22.4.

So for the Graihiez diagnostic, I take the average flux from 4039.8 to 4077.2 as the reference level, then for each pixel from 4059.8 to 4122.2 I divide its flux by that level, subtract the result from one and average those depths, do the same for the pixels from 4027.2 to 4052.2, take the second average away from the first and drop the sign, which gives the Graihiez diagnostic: 0.044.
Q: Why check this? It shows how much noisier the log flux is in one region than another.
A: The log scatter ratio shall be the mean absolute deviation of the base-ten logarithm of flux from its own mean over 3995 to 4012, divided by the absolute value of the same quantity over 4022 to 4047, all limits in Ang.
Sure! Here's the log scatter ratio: 1.22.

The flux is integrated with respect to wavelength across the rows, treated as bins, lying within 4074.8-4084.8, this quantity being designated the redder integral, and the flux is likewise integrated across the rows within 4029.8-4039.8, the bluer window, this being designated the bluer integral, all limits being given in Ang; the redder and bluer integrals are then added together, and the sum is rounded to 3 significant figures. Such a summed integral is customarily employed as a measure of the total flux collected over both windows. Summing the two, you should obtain 441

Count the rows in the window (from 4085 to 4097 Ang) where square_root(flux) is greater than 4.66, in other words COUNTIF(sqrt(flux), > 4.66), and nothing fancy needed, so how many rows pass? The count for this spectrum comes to 5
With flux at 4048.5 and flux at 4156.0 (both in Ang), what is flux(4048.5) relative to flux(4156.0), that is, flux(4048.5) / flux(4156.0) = 0.85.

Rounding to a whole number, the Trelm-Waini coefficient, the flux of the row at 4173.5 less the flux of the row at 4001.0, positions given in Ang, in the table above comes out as -3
